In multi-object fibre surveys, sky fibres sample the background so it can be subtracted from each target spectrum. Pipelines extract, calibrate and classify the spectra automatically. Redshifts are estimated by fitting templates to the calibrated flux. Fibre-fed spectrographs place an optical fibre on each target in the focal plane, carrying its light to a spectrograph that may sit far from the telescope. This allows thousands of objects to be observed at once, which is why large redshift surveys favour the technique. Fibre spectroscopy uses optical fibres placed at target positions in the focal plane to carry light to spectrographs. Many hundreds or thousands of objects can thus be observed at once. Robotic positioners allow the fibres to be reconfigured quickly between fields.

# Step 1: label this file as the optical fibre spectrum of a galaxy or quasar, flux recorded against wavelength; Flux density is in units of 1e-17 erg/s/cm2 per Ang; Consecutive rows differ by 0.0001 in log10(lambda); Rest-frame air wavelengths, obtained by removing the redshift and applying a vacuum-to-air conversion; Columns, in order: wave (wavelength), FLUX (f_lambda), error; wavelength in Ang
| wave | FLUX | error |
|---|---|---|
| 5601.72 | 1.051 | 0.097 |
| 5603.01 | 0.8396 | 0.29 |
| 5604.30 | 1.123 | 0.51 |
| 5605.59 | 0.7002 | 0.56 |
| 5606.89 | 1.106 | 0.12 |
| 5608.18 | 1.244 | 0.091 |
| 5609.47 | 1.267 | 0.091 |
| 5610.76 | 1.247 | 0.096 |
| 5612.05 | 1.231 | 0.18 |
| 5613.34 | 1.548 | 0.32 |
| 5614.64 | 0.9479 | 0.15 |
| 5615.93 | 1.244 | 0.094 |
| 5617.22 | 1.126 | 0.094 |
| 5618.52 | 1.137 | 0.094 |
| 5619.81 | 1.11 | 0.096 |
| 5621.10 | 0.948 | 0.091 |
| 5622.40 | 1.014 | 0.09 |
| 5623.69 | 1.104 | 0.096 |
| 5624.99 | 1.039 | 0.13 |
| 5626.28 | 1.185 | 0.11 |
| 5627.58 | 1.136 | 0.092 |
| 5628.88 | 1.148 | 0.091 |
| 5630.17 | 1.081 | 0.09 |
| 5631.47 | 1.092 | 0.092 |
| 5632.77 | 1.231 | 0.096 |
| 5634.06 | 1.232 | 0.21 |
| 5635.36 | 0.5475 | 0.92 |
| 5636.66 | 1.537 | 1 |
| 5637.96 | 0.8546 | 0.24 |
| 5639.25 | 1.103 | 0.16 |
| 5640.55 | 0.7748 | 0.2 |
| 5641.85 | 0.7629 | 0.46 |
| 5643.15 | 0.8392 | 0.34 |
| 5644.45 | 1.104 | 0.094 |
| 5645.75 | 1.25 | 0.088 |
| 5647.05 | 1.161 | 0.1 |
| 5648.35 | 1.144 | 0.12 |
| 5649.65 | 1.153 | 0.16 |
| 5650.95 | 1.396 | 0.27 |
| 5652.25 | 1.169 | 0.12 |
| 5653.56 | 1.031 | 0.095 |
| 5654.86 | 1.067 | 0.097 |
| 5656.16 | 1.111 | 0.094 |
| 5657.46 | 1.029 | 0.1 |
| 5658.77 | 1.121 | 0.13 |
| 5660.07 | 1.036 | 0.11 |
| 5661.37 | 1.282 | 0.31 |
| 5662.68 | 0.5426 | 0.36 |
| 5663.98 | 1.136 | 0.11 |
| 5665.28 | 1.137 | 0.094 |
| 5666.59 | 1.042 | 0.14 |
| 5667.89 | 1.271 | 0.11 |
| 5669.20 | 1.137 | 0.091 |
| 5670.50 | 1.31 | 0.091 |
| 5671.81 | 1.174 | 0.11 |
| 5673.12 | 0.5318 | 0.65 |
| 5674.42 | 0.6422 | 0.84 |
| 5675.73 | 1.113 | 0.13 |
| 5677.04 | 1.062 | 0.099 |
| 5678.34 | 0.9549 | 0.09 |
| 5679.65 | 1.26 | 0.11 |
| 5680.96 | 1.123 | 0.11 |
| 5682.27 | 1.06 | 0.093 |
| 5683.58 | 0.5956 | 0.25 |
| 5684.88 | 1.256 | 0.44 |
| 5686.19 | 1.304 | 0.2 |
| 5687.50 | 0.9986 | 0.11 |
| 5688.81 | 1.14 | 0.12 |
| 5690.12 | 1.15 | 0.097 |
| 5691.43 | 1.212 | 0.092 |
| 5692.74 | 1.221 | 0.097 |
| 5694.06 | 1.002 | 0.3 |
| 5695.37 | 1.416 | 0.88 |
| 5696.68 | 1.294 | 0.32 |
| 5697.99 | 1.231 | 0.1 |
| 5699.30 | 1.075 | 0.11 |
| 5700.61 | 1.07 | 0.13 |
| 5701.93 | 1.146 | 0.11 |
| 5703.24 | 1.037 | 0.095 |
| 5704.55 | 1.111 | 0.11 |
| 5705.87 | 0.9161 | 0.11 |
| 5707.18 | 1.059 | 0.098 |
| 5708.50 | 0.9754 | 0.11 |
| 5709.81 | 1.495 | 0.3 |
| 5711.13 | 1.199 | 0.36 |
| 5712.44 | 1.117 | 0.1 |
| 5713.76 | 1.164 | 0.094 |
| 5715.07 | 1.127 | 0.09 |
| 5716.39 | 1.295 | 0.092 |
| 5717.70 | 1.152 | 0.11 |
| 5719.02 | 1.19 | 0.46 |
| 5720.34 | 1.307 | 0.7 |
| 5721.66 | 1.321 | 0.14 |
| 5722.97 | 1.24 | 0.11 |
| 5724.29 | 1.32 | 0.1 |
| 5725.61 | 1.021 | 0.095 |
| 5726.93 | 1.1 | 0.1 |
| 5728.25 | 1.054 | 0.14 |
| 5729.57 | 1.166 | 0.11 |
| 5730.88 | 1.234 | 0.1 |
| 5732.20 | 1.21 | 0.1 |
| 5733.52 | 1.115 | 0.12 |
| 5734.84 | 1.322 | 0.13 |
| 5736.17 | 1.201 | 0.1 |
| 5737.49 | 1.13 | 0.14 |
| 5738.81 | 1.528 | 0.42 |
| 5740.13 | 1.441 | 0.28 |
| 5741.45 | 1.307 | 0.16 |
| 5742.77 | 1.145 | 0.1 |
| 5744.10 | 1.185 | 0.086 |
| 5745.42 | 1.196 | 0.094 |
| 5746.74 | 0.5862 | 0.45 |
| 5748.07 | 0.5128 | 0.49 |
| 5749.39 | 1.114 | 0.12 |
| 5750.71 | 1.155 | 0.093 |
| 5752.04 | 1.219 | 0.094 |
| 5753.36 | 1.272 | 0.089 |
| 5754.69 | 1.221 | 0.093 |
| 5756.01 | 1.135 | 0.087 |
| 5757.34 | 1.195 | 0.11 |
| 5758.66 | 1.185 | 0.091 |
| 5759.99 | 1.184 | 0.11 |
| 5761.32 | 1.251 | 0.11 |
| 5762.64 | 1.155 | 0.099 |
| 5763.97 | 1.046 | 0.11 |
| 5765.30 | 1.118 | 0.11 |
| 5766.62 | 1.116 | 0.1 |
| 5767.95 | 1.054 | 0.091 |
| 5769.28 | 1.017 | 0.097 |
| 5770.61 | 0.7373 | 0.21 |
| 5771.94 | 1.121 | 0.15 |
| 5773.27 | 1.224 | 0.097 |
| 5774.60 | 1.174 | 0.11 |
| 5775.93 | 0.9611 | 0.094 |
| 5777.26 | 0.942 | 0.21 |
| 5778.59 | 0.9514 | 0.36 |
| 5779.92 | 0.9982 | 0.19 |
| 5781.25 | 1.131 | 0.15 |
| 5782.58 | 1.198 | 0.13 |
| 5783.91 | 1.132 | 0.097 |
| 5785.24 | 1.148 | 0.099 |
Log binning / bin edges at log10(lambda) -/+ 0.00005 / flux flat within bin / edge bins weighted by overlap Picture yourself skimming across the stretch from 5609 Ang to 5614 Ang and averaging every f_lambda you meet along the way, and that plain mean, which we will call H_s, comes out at 1.32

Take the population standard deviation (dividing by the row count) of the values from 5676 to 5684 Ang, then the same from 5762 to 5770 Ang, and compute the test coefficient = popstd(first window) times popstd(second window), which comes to 0.010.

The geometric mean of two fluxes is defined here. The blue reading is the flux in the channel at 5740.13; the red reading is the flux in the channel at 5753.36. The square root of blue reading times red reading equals 1.35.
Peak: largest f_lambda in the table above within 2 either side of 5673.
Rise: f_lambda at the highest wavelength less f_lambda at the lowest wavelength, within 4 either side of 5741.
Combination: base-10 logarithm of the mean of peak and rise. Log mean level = -0.211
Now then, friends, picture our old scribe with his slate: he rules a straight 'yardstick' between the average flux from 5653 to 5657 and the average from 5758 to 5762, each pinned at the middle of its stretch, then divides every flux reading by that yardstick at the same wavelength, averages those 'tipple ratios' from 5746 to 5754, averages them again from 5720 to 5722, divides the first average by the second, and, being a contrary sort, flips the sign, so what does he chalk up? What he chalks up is -0.72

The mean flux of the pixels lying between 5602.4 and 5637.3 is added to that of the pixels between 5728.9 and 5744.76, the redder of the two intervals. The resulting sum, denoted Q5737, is 2.37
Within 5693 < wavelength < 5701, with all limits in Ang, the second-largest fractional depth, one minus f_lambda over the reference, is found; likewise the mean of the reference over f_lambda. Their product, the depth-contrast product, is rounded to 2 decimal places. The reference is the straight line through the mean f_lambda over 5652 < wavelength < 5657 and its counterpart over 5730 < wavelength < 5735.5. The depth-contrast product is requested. 0.08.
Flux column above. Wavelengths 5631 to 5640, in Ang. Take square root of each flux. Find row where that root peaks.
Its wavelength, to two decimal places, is 5636.66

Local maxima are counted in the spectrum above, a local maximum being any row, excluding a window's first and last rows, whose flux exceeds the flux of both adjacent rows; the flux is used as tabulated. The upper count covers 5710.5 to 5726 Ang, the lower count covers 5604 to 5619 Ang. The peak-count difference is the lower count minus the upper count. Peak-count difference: -1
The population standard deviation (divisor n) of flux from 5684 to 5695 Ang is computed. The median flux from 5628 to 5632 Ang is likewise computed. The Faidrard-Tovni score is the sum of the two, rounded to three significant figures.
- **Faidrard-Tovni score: 1.20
